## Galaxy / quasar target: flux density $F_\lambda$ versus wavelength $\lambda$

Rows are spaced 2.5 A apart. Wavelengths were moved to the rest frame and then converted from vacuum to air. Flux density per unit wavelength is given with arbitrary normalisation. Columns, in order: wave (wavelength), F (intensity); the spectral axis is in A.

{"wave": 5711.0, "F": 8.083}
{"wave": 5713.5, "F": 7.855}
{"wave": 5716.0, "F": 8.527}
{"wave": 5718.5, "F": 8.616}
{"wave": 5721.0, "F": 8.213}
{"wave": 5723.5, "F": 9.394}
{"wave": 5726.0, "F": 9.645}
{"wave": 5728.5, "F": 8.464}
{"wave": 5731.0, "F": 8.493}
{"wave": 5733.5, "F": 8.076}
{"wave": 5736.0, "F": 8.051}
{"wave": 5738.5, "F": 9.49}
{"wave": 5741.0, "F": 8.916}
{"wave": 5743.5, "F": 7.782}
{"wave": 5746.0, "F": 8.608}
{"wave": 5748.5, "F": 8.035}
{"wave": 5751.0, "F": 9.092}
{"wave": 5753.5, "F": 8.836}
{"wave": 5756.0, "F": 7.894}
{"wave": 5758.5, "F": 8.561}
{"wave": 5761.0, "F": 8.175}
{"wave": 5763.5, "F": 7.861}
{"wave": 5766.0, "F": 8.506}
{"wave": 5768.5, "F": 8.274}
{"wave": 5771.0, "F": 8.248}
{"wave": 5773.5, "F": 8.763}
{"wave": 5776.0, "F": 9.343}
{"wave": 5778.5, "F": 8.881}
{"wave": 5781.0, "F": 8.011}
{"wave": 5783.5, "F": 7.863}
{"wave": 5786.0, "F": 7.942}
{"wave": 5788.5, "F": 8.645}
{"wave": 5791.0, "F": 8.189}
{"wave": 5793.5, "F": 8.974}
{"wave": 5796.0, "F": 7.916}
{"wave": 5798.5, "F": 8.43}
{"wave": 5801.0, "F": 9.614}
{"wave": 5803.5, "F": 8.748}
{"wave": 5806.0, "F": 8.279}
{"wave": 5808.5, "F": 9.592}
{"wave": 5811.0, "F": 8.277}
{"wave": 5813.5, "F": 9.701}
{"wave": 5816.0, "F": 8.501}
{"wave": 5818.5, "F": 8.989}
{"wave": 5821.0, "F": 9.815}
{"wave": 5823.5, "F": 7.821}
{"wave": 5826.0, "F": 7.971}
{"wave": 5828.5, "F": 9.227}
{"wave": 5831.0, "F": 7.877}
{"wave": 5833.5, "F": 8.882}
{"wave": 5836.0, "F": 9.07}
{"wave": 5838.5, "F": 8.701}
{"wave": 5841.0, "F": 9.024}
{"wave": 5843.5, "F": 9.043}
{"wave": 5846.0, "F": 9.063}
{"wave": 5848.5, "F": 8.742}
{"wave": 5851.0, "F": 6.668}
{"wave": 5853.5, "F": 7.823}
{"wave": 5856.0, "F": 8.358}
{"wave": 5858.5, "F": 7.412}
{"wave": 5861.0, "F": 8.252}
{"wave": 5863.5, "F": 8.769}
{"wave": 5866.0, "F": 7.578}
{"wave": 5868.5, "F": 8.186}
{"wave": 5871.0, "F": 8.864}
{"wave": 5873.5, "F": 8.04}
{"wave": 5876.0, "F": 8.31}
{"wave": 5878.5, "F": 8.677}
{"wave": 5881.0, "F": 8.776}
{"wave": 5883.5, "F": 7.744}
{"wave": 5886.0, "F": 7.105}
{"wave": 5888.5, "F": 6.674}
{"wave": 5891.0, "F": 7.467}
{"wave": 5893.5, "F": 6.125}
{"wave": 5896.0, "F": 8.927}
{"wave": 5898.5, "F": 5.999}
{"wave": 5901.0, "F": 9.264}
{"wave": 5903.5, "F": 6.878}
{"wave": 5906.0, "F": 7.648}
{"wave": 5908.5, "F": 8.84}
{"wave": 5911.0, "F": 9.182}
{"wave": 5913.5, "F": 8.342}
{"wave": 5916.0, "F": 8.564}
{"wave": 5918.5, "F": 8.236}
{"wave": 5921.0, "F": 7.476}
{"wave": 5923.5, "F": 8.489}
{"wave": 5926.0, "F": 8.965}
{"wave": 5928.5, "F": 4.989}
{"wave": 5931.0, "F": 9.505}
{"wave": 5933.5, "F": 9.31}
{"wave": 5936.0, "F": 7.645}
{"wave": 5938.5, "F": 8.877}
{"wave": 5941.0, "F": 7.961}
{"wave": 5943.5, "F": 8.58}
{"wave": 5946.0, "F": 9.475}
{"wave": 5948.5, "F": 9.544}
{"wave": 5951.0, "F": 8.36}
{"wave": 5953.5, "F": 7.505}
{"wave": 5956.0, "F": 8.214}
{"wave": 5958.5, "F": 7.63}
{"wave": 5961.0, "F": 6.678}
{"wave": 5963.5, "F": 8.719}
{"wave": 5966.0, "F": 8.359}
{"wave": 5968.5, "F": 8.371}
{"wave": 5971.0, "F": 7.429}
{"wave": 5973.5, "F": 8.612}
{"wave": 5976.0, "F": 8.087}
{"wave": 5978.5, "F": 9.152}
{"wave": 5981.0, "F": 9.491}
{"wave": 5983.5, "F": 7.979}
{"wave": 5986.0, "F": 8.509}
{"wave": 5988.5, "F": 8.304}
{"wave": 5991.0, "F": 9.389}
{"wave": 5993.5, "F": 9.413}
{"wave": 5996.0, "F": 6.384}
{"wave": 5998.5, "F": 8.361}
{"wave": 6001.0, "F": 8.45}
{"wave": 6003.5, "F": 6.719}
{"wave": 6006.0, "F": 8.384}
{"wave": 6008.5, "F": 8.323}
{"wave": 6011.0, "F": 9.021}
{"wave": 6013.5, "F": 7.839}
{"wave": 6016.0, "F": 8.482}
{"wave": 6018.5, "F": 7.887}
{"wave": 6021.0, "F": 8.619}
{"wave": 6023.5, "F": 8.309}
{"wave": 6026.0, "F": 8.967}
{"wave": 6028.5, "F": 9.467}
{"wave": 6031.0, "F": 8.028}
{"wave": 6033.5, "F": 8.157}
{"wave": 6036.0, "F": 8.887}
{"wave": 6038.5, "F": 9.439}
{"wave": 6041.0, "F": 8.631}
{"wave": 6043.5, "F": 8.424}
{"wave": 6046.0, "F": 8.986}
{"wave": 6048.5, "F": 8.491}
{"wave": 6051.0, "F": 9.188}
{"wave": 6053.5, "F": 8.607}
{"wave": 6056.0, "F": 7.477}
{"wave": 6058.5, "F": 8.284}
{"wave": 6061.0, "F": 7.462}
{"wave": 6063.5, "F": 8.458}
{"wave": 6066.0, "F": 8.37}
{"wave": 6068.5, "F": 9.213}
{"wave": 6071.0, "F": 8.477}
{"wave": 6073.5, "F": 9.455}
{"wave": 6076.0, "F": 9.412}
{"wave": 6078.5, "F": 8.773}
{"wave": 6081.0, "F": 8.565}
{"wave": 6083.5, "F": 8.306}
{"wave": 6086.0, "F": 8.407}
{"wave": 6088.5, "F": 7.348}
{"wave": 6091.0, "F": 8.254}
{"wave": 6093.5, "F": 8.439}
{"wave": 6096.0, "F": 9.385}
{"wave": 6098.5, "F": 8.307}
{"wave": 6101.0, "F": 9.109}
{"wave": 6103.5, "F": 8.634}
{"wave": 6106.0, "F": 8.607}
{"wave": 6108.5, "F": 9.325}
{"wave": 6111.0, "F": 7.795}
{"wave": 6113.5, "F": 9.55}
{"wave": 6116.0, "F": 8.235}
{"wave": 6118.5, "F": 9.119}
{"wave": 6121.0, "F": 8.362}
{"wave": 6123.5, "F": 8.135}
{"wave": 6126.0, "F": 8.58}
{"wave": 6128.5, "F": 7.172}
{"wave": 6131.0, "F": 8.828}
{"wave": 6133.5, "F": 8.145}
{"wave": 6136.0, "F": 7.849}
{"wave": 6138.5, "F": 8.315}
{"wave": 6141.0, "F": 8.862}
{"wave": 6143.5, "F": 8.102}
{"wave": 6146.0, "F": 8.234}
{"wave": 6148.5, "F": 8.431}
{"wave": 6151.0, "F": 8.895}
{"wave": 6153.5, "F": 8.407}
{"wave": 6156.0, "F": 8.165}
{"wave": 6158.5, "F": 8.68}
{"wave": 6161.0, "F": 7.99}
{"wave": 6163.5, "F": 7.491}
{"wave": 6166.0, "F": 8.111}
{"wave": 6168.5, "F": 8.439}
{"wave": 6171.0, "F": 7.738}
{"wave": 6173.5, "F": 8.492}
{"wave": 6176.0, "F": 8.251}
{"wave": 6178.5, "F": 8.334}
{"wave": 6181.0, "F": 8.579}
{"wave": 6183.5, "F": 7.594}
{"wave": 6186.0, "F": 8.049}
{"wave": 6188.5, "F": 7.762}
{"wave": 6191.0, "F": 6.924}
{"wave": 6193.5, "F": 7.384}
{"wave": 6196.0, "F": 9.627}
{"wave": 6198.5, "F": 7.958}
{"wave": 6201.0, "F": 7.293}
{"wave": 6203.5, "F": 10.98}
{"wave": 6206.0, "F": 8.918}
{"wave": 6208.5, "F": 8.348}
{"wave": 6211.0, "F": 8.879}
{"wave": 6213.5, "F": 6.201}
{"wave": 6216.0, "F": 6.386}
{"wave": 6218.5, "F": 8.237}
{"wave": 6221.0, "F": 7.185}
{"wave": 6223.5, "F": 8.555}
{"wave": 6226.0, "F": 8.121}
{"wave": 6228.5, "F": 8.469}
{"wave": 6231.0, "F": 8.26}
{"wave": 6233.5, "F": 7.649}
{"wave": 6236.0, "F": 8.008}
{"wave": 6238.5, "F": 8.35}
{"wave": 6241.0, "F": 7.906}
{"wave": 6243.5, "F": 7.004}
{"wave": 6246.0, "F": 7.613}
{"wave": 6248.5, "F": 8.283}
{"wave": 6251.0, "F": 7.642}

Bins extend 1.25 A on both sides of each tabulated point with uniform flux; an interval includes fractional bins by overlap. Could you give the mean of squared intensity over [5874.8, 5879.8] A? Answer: 72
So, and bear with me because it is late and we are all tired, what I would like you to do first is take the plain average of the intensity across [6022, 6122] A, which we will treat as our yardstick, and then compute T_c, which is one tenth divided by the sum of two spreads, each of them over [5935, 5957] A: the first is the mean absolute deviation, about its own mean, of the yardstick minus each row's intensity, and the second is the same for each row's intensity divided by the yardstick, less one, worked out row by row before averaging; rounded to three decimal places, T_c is 0.154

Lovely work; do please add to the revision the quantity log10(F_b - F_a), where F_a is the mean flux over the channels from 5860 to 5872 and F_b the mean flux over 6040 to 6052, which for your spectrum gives -0.4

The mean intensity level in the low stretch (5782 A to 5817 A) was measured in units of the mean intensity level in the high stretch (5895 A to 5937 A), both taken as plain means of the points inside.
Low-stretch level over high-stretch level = 1.060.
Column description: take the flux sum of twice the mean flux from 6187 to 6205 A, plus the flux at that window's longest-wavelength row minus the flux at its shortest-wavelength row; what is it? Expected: 19.8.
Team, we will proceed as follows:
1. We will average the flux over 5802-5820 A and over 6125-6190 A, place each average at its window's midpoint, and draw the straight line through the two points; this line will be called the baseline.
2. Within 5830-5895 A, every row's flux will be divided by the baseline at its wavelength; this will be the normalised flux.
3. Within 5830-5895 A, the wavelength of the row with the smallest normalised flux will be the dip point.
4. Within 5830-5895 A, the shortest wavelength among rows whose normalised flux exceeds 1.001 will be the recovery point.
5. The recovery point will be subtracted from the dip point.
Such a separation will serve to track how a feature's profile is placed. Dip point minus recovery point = 60.0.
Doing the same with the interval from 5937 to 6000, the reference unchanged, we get 57.5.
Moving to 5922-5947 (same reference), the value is 2.5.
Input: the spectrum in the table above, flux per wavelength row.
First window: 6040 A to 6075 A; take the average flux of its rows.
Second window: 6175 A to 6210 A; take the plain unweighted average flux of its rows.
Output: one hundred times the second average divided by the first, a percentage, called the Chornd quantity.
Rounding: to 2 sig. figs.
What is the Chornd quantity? 97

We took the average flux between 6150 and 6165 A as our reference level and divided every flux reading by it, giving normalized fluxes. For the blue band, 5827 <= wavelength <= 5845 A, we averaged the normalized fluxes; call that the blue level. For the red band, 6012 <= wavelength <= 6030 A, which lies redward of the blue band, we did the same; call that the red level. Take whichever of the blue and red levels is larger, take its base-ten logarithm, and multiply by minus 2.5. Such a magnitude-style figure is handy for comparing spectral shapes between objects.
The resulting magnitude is -0.07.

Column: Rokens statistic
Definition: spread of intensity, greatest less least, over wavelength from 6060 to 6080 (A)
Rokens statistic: 2.0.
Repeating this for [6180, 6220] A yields 4.8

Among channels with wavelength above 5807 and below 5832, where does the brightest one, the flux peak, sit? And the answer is 5821.0 A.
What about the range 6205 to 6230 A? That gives 6206.0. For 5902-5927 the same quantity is 5911.0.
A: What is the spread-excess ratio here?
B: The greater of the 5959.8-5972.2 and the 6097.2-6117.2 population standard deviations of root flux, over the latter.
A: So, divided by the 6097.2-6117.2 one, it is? 1.4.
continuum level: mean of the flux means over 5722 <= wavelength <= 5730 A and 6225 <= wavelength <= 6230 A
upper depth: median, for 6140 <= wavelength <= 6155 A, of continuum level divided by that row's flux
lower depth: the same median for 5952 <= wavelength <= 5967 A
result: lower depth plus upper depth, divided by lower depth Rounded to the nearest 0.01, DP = 1.94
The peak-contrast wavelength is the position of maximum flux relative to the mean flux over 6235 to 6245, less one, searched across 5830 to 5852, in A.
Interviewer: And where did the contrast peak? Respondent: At 5836.0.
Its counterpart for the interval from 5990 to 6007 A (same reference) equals 5993.5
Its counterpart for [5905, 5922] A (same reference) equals 5911.0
